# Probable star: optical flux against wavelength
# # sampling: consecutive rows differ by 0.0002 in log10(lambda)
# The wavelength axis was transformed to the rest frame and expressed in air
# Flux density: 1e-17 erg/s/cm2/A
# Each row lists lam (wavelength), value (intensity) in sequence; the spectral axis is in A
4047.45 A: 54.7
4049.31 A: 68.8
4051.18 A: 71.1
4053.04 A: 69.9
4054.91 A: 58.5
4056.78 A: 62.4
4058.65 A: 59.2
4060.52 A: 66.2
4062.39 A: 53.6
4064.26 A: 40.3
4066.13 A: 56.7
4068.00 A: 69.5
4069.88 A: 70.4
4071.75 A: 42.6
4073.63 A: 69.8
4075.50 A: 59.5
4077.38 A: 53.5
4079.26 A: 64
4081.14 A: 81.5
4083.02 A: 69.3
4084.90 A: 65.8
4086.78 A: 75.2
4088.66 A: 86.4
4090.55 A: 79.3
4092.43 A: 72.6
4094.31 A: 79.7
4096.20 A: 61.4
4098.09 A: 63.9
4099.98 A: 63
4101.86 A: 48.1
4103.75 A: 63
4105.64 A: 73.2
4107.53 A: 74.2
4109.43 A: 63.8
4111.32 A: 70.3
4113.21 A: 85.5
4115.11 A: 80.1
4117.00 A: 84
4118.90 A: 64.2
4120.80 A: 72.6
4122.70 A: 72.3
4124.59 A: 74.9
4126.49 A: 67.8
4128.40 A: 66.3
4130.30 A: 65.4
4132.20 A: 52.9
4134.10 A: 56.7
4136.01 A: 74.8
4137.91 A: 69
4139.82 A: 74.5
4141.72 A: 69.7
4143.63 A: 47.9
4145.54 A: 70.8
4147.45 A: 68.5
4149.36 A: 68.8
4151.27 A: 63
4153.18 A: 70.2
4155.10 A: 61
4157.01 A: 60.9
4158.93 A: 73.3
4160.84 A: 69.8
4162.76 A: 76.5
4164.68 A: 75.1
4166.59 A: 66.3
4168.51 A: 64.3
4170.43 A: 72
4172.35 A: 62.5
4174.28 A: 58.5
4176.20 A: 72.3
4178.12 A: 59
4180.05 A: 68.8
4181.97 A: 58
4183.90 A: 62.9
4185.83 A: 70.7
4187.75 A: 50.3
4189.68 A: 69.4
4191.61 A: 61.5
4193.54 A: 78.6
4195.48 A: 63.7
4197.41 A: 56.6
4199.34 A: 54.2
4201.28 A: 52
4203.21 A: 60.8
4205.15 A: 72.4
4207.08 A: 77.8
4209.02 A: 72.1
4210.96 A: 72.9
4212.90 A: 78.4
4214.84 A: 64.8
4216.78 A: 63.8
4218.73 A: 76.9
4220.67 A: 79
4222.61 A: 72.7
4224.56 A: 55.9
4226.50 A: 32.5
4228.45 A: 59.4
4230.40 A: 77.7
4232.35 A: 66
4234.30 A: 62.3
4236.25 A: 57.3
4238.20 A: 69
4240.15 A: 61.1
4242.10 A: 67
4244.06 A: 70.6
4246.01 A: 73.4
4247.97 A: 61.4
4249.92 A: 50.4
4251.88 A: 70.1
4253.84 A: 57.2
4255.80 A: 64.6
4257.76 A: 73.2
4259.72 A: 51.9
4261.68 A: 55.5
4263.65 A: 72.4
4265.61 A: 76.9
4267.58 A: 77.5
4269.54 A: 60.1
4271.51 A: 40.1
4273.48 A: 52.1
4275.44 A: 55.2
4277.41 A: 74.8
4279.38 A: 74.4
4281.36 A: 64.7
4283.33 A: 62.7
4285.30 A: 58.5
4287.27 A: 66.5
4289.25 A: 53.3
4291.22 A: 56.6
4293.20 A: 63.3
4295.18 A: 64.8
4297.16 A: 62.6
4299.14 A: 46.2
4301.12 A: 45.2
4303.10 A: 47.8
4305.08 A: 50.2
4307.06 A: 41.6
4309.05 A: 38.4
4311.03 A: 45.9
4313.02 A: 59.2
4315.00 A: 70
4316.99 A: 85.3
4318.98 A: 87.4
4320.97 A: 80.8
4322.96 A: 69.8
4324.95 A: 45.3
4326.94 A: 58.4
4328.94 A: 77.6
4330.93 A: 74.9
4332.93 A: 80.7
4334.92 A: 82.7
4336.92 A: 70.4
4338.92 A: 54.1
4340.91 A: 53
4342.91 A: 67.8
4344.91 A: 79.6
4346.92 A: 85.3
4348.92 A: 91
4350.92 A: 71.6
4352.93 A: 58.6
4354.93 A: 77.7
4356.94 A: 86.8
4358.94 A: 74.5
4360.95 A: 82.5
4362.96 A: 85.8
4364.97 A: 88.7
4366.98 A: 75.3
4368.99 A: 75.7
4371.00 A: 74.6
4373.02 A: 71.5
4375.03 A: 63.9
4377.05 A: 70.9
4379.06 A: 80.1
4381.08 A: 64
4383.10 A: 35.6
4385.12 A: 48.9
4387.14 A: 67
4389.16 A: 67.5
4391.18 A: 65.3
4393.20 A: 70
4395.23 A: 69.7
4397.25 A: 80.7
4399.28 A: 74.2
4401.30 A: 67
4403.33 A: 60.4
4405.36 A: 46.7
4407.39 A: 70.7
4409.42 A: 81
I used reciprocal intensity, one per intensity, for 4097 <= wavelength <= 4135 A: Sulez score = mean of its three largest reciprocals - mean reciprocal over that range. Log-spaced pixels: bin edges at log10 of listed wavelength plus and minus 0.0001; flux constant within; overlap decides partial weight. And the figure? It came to 0.0041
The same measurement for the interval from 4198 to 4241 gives 0.0069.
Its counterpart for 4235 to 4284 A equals 0.0053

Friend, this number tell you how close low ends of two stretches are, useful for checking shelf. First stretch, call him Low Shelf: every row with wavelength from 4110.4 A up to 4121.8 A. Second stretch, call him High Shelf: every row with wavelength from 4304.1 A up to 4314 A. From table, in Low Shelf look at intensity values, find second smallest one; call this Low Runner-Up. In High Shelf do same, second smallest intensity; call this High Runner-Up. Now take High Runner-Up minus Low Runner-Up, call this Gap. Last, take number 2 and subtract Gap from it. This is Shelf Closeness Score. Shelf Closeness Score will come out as 31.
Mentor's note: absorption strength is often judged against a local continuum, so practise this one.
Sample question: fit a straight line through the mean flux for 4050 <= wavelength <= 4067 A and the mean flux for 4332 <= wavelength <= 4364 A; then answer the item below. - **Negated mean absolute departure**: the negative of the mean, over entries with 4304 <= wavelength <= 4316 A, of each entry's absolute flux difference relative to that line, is -22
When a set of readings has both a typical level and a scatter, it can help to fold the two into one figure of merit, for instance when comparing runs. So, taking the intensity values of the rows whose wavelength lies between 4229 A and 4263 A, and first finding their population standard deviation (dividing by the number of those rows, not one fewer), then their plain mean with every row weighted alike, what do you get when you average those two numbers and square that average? 1285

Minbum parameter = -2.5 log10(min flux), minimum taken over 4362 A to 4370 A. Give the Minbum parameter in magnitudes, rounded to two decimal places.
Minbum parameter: -4.69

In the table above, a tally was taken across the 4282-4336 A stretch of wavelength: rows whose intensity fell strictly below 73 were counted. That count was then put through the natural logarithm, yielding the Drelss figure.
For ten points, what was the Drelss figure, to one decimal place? 3.0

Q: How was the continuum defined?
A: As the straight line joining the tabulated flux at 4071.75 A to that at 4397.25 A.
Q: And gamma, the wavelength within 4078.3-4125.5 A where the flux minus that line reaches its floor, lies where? 4101.86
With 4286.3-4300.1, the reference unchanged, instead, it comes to 4299.14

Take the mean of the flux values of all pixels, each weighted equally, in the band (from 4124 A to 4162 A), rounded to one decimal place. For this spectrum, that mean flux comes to 66.3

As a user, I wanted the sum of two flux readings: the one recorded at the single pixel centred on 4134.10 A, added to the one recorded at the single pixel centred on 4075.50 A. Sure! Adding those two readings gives 116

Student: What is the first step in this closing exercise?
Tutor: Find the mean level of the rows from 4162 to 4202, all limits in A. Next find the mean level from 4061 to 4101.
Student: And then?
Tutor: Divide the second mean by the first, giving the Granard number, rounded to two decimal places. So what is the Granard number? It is 1.02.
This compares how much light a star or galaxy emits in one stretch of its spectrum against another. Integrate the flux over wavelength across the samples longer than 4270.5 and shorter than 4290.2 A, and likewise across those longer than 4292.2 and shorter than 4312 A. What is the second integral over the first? 0.8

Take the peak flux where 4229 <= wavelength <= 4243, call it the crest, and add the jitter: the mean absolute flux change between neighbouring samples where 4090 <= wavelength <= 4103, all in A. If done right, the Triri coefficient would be 86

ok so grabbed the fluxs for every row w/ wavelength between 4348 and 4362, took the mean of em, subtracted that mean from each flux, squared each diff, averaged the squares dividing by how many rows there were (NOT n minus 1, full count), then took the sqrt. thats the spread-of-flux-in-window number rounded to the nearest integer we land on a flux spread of 10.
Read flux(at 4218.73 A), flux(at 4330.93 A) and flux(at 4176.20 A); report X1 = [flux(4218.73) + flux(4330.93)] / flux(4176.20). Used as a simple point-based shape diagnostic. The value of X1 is 2.10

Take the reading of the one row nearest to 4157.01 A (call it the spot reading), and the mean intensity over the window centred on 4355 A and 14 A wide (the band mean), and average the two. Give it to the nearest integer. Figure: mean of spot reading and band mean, 69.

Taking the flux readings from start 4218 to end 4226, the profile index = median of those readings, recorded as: 75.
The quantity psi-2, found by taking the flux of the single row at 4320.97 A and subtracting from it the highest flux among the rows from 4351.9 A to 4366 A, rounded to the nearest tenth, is -7.9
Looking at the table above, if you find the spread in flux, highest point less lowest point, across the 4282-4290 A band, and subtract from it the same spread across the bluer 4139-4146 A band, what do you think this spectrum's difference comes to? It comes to -13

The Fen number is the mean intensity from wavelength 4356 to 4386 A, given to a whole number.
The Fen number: 72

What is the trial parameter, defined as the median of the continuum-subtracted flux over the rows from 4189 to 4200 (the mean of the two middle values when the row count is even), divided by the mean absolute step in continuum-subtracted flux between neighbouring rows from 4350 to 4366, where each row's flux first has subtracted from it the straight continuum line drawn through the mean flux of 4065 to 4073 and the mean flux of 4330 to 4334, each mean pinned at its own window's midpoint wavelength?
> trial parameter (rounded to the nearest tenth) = -0.6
